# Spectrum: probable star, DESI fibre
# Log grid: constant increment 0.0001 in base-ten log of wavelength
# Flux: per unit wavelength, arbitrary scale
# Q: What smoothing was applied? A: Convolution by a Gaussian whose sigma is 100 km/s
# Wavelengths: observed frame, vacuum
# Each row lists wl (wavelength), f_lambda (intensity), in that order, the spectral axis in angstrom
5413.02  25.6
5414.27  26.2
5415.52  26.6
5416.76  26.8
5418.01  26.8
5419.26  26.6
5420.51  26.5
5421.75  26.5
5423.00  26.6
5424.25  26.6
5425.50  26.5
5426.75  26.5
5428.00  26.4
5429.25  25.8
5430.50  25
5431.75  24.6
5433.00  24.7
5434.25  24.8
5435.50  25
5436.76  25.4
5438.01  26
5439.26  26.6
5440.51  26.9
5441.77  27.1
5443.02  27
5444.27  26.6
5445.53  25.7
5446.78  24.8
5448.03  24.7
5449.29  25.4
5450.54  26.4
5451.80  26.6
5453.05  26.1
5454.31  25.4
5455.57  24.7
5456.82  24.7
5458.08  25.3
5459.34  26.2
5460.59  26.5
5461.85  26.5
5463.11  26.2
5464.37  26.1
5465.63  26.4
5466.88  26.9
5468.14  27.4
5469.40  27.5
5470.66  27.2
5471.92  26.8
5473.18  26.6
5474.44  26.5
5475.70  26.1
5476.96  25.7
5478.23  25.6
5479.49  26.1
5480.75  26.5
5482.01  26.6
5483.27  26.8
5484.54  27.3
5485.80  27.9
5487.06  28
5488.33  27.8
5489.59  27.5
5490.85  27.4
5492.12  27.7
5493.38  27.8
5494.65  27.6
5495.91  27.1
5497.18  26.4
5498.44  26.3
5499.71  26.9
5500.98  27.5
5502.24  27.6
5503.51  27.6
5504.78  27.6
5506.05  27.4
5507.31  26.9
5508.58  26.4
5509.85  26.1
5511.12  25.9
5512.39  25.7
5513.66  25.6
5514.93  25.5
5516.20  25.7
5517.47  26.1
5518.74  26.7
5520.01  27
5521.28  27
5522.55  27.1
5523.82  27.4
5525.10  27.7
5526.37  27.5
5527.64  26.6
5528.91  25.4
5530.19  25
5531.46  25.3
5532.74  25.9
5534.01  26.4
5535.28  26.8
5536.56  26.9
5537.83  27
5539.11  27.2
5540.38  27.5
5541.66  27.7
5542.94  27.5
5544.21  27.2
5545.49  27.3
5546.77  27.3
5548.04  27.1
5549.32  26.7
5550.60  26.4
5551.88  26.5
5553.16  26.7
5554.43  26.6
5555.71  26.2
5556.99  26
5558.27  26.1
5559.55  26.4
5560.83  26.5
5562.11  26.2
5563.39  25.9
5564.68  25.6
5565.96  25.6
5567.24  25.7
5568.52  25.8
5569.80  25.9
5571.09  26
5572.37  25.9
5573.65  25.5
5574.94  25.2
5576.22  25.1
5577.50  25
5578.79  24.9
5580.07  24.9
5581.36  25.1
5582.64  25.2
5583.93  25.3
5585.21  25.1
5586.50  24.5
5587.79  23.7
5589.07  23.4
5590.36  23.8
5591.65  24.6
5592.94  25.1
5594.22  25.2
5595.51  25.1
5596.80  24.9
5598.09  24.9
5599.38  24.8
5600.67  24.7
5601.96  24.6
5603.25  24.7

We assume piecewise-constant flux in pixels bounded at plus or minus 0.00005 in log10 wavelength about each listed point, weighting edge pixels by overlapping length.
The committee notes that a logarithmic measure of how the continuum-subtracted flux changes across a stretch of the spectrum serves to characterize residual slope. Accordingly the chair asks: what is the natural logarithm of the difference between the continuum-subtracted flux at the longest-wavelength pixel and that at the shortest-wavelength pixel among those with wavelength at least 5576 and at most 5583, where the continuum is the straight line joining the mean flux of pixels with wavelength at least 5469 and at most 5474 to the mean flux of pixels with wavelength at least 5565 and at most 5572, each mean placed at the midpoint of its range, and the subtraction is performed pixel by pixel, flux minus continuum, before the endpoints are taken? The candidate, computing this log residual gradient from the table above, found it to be -1.7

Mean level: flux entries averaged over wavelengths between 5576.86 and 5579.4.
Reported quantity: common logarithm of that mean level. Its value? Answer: 1.40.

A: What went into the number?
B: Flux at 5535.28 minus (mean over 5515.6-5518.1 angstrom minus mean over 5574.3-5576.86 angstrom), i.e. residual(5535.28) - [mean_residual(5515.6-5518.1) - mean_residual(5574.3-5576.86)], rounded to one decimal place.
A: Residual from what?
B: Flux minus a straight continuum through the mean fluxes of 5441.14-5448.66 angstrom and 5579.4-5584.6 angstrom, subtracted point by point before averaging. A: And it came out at 1.0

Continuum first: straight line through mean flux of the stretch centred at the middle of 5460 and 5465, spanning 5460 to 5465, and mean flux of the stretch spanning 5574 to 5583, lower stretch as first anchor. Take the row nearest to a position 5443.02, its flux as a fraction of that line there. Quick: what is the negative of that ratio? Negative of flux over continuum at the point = -1.02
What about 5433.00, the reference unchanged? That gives -0.93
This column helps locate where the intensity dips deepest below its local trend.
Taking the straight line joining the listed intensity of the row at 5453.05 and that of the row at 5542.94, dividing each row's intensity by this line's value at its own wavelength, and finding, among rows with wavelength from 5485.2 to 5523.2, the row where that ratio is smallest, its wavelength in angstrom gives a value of 5514.93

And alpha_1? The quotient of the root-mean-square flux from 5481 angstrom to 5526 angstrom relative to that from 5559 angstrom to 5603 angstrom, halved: 0.535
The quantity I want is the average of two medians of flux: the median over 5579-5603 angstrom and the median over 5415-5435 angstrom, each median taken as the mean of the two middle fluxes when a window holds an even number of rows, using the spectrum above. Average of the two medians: 25.7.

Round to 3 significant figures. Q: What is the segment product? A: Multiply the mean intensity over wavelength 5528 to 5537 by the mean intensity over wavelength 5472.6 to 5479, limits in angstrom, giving 677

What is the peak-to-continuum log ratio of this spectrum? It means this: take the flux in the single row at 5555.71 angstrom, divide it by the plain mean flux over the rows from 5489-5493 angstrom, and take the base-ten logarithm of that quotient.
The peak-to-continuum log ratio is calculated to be -0.022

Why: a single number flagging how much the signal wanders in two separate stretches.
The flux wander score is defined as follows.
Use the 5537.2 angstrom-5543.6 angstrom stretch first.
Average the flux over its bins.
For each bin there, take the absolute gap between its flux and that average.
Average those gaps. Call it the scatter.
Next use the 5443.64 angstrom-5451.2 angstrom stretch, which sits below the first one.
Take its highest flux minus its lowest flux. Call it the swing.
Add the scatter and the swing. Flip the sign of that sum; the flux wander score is -2.1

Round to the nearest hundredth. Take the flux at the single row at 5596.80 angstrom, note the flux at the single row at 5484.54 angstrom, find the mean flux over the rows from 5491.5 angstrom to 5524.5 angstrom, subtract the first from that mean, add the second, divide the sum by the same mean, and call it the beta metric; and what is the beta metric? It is 1.09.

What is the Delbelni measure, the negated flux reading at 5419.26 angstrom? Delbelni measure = -26.6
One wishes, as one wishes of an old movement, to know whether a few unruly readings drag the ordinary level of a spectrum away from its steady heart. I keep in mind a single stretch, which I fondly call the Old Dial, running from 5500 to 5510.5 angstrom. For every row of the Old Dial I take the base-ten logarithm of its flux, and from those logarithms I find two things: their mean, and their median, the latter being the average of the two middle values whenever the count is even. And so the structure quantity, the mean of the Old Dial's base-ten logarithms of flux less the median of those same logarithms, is -0.005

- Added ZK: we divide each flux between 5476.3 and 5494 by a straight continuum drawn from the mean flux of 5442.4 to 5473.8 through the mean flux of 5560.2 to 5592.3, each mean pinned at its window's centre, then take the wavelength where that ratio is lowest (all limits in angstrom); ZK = 5478.23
